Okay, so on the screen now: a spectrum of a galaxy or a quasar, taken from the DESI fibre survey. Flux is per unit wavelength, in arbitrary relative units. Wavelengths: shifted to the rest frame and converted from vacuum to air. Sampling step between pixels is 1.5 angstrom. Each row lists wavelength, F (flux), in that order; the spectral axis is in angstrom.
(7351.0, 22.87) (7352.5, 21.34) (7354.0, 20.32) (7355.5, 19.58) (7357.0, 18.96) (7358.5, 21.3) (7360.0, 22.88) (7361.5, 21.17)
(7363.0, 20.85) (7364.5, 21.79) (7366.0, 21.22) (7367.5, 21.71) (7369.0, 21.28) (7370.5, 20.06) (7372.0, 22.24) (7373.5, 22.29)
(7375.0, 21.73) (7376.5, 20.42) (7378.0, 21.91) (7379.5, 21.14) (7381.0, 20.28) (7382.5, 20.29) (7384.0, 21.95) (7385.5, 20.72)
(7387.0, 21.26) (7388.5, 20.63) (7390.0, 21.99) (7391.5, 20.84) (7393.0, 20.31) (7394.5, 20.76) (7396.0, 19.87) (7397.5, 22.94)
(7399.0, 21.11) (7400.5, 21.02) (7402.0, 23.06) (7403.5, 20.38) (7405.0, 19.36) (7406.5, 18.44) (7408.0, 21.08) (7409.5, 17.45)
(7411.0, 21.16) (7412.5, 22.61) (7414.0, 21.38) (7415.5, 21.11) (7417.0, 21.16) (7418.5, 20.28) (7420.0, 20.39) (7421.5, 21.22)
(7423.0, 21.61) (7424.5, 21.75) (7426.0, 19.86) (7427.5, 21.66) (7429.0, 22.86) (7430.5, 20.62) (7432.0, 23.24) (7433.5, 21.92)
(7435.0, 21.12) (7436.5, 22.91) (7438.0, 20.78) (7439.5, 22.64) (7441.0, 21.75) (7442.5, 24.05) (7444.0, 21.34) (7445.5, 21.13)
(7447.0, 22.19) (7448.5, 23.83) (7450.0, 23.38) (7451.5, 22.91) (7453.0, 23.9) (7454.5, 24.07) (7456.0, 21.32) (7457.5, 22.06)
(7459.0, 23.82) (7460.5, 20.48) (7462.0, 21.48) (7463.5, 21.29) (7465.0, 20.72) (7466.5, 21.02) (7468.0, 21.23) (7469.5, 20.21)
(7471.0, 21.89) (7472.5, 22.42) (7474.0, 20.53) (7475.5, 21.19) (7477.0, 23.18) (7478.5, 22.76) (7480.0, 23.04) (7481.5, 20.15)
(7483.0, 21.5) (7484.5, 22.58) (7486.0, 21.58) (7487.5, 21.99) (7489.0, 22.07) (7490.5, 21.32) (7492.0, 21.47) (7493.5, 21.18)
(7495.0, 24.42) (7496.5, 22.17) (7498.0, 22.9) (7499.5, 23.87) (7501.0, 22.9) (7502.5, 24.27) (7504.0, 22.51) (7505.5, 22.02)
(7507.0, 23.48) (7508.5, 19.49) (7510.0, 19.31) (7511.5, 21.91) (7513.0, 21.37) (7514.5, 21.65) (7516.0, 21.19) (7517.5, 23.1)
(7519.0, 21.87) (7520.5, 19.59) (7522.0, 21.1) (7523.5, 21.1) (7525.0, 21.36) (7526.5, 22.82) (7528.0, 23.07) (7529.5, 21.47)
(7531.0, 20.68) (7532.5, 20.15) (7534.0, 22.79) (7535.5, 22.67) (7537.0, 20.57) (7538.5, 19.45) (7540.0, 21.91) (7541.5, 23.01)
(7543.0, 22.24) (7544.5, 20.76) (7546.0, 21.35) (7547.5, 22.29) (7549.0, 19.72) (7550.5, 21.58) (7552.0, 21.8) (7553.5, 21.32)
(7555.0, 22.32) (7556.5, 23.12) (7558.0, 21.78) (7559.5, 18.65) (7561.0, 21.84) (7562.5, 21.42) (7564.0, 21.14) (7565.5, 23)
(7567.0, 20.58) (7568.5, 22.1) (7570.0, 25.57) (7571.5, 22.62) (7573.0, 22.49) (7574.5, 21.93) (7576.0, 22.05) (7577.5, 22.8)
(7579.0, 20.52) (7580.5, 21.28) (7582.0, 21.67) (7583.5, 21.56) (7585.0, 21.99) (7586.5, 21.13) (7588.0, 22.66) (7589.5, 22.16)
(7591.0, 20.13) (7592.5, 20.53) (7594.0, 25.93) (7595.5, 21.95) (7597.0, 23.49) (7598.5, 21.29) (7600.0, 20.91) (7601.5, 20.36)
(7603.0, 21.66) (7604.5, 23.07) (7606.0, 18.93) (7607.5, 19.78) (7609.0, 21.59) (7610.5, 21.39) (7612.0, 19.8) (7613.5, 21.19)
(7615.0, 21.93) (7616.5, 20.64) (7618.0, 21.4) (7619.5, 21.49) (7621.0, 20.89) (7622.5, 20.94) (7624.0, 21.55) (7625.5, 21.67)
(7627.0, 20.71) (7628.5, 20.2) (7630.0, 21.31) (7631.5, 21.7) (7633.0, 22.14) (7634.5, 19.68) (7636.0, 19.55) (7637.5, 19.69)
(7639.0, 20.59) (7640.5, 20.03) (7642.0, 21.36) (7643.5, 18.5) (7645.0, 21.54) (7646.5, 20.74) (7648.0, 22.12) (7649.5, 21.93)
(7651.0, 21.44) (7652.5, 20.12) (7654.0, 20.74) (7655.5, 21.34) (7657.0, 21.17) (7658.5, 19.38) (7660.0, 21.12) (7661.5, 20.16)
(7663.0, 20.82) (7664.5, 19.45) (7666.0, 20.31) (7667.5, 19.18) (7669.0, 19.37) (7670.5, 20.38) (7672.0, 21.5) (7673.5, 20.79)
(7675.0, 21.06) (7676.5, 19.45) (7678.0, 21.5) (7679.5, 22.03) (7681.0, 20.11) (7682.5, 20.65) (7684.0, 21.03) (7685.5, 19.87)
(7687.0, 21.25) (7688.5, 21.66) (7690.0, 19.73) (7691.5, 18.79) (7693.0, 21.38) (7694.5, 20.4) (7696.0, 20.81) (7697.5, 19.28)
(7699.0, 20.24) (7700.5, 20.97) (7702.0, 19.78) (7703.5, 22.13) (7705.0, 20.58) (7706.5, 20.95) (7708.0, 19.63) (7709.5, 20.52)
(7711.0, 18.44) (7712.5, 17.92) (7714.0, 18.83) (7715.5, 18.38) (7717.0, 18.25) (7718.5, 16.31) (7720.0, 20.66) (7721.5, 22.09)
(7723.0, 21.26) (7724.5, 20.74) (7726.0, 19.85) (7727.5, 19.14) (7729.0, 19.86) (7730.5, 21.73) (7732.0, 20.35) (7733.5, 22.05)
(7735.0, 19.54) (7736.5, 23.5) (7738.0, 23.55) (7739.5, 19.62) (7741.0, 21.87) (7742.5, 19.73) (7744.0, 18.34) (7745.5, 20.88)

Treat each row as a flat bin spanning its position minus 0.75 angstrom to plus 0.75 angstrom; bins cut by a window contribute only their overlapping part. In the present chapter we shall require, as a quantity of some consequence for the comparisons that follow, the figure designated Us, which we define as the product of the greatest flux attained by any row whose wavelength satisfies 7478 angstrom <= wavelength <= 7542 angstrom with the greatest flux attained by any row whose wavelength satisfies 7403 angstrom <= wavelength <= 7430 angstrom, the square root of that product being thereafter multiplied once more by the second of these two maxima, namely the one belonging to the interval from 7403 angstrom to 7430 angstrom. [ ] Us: 540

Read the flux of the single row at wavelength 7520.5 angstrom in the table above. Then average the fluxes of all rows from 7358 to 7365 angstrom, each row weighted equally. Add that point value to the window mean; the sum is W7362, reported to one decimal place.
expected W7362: 41.2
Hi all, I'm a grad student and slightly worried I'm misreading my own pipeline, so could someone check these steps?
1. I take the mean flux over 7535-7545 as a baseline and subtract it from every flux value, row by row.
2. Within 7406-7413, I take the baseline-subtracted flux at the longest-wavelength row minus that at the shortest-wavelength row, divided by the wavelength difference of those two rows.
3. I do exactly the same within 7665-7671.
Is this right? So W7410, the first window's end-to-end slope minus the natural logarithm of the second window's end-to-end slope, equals 4.9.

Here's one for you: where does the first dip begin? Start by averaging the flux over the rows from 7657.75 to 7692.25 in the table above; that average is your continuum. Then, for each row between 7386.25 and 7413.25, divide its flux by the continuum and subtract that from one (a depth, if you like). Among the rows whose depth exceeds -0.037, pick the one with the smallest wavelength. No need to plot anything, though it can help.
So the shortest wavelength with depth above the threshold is 7388.5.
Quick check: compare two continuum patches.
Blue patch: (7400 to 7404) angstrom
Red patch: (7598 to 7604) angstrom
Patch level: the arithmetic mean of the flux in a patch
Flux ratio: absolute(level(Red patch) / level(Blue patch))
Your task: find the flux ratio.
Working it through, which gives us 0.98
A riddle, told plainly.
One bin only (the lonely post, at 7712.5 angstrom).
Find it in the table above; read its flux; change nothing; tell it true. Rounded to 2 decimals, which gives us 17.92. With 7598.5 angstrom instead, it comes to 21.29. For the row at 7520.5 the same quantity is 19.59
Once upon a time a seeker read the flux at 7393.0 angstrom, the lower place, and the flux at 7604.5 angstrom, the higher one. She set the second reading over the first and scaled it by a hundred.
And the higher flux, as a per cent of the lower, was 114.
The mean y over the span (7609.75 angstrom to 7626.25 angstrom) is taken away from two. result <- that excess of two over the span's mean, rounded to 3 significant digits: -19.2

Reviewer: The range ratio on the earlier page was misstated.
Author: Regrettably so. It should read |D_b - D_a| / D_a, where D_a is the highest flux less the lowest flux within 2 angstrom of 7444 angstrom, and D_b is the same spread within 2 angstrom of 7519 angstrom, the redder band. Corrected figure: 0.2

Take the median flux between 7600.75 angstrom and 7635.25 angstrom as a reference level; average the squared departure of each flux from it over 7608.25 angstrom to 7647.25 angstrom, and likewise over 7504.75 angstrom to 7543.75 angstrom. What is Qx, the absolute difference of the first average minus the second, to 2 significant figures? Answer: 0.53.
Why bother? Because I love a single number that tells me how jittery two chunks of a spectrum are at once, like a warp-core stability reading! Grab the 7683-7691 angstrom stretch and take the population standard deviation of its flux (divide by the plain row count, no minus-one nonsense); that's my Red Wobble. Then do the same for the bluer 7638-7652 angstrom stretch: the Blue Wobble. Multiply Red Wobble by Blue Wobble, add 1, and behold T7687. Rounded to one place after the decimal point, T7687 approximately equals 1.8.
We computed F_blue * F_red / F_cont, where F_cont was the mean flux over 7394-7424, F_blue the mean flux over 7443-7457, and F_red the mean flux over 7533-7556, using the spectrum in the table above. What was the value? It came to 23.5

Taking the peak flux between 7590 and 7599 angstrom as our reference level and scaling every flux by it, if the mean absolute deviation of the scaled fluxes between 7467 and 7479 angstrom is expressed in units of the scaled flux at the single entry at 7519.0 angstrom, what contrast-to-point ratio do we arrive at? 0.041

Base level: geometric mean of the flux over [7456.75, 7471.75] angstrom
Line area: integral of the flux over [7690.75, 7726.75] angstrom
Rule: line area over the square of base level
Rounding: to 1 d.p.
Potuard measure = 1.6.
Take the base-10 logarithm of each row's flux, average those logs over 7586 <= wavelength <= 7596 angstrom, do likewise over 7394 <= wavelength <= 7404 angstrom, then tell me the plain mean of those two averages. 1.34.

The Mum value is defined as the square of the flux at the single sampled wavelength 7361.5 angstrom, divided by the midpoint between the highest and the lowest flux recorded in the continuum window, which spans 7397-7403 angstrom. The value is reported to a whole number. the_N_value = 20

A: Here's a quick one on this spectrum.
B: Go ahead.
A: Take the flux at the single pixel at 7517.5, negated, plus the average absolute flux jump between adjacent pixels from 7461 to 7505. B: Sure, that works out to -22.1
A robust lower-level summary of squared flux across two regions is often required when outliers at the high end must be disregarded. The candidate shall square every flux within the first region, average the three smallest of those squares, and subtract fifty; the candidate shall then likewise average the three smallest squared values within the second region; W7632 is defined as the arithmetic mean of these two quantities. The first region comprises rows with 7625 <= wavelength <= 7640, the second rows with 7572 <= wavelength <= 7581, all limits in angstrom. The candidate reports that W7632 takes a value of 394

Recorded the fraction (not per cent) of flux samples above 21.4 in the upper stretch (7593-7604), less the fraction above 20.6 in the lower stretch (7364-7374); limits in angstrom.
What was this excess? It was -0.3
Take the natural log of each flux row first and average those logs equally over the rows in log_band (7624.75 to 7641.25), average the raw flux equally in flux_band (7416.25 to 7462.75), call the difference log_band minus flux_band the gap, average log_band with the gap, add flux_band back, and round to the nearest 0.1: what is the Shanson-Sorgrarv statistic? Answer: 14.0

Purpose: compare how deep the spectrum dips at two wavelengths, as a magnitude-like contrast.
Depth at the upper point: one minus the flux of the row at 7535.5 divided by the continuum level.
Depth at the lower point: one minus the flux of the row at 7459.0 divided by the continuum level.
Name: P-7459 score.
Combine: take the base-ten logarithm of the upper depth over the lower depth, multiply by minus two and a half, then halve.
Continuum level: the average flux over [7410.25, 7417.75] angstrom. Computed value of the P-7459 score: 0.4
